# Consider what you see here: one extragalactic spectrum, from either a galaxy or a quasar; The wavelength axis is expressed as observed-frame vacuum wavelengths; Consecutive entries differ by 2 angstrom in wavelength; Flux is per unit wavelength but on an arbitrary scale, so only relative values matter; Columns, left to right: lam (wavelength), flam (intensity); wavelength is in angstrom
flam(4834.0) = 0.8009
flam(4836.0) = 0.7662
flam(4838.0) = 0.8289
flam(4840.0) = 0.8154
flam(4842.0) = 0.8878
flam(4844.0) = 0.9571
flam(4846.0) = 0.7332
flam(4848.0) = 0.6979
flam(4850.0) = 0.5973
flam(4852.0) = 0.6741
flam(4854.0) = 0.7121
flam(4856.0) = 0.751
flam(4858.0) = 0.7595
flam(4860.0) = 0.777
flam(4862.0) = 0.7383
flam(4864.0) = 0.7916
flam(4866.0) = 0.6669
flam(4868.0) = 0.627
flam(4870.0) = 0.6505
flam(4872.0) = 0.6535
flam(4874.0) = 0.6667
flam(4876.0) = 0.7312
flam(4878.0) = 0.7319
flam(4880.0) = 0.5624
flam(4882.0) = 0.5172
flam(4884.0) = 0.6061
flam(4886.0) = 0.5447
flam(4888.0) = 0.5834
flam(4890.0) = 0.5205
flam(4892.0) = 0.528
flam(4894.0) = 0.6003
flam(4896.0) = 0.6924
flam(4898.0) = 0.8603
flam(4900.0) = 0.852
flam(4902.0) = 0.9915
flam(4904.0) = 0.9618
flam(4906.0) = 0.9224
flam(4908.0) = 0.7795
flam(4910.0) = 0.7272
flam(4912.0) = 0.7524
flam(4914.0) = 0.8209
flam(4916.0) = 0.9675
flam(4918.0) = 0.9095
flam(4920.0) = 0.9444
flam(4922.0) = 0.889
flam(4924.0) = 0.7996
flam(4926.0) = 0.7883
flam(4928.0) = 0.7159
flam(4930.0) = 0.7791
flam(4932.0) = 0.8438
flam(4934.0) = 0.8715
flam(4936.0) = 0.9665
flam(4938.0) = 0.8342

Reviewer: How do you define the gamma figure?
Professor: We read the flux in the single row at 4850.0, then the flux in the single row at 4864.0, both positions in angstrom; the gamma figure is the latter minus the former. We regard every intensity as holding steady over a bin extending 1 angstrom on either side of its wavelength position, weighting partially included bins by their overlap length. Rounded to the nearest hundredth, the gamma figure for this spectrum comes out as 0.19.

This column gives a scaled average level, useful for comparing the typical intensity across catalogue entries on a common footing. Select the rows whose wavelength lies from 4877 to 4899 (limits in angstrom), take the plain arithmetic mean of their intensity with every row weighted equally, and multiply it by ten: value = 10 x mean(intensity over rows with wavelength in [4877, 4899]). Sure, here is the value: 6.1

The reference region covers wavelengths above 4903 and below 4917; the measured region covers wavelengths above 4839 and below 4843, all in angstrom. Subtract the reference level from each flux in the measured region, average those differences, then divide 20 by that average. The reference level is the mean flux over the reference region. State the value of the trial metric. 4746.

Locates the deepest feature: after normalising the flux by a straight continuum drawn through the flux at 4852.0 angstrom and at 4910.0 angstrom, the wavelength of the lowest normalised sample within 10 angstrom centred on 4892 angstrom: 4890.0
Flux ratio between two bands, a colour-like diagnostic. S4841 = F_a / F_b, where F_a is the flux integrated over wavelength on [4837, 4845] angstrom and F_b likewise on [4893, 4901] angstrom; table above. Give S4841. 1.16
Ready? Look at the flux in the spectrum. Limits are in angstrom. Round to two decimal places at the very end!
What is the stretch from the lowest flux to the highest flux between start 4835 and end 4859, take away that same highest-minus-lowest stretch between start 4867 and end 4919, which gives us -0.11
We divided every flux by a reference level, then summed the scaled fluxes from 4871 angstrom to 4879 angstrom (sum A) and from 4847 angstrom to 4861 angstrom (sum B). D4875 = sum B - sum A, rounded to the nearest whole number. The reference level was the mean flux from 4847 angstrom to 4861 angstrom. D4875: 3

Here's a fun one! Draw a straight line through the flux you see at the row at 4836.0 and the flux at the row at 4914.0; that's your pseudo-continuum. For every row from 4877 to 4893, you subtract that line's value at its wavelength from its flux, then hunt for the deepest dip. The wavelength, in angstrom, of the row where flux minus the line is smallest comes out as 4890.0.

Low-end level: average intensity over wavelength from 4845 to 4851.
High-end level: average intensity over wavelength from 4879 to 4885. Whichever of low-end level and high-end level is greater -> 0.68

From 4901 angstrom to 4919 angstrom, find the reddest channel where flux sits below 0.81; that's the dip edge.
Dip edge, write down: 4912.0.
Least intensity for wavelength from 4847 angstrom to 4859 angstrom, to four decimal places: 0.5973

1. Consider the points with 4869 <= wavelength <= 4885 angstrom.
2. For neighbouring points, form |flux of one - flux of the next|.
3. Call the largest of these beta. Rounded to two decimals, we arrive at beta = 0.17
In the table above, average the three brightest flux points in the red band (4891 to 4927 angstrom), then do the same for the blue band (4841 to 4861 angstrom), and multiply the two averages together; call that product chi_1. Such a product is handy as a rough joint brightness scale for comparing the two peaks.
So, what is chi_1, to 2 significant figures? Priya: 0.85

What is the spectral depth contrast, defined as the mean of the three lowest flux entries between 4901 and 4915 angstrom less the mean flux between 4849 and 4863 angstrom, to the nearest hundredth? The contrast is 0.04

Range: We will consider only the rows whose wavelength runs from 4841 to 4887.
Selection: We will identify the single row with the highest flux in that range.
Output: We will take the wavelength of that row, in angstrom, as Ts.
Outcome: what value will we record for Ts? 4844.0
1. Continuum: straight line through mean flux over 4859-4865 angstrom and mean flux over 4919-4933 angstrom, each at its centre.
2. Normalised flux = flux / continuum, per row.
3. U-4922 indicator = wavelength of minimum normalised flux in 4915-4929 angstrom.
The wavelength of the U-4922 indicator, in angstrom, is 4928.0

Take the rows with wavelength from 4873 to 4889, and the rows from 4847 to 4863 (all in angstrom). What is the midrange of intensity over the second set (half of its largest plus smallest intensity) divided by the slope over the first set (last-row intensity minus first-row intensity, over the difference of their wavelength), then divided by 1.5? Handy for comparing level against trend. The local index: -77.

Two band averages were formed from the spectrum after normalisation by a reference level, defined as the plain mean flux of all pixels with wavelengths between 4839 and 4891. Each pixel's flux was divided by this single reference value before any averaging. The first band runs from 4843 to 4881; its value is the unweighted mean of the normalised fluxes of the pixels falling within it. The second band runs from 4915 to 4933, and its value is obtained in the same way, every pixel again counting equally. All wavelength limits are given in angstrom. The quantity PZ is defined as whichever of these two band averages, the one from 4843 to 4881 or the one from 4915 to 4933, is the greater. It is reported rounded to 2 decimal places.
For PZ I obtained 1.23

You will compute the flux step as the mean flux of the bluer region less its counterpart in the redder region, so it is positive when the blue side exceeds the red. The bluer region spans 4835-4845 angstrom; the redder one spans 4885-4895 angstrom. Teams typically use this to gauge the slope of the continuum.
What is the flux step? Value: 0.30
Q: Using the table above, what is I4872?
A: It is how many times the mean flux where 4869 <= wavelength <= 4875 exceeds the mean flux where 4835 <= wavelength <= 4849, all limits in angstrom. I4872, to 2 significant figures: 0.81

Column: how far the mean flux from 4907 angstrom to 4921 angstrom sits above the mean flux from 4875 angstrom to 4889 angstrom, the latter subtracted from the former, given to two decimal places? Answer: 0.23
